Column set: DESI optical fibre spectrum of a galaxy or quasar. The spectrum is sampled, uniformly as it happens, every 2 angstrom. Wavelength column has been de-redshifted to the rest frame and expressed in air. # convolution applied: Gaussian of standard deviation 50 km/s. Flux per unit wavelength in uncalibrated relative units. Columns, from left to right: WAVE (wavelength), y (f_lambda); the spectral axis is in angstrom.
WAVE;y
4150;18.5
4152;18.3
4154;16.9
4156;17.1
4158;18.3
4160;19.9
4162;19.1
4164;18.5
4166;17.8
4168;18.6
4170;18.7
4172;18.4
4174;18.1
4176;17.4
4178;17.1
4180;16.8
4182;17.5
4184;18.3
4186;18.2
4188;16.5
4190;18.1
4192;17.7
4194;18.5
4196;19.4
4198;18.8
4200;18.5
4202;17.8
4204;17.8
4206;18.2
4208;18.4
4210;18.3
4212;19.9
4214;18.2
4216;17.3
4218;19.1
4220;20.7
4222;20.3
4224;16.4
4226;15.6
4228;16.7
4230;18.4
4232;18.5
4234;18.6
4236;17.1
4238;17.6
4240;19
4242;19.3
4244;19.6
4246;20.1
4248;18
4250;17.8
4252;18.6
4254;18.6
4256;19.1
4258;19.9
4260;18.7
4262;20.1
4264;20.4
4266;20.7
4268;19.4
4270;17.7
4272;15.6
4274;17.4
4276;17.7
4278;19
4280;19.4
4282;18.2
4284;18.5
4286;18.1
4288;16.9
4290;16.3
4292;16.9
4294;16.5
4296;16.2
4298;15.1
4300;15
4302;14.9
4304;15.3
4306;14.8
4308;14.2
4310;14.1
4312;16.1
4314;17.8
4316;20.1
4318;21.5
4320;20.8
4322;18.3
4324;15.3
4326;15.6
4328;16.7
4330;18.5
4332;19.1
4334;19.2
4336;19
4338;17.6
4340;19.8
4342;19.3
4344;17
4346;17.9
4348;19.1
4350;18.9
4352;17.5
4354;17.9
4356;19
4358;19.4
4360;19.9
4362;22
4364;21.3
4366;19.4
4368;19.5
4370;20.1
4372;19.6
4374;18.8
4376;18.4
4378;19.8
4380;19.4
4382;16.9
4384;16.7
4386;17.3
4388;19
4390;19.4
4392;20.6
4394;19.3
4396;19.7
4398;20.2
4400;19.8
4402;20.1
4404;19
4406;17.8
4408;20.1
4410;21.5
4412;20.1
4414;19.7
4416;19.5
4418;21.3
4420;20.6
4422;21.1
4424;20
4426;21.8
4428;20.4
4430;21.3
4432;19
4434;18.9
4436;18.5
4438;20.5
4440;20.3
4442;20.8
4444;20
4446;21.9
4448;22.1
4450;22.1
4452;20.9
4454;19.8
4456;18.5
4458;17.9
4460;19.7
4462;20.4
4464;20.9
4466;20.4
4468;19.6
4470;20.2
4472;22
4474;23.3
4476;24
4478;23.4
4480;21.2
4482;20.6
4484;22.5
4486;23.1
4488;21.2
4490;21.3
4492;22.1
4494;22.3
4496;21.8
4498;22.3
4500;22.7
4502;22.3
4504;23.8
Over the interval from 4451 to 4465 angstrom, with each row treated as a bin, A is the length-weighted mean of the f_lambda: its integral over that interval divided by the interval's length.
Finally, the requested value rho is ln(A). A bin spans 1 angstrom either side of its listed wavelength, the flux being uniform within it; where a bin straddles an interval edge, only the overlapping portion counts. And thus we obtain 2.98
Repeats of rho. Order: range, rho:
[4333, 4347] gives 2.92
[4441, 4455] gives 3.05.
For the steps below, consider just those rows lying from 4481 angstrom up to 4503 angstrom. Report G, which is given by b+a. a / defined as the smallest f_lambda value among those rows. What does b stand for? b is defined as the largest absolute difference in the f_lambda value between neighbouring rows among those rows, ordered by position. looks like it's 22.5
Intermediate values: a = 20.6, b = 1.9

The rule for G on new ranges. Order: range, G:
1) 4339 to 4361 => 19.3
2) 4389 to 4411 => 20.1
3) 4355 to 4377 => 20.5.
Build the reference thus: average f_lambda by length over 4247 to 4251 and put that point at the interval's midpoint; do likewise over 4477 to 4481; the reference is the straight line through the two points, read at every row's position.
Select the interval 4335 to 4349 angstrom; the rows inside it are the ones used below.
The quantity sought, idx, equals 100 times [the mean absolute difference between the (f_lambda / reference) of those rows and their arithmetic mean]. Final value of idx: 4.5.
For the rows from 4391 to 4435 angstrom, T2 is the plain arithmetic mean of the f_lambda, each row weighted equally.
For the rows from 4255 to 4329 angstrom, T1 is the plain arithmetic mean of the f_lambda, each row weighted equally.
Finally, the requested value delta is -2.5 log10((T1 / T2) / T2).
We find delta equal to 3.41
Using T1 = 17.5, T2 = 20.1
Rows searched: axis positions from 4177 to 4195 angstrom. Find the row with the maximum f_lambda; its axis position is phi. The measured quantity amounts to 4194 angstrom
